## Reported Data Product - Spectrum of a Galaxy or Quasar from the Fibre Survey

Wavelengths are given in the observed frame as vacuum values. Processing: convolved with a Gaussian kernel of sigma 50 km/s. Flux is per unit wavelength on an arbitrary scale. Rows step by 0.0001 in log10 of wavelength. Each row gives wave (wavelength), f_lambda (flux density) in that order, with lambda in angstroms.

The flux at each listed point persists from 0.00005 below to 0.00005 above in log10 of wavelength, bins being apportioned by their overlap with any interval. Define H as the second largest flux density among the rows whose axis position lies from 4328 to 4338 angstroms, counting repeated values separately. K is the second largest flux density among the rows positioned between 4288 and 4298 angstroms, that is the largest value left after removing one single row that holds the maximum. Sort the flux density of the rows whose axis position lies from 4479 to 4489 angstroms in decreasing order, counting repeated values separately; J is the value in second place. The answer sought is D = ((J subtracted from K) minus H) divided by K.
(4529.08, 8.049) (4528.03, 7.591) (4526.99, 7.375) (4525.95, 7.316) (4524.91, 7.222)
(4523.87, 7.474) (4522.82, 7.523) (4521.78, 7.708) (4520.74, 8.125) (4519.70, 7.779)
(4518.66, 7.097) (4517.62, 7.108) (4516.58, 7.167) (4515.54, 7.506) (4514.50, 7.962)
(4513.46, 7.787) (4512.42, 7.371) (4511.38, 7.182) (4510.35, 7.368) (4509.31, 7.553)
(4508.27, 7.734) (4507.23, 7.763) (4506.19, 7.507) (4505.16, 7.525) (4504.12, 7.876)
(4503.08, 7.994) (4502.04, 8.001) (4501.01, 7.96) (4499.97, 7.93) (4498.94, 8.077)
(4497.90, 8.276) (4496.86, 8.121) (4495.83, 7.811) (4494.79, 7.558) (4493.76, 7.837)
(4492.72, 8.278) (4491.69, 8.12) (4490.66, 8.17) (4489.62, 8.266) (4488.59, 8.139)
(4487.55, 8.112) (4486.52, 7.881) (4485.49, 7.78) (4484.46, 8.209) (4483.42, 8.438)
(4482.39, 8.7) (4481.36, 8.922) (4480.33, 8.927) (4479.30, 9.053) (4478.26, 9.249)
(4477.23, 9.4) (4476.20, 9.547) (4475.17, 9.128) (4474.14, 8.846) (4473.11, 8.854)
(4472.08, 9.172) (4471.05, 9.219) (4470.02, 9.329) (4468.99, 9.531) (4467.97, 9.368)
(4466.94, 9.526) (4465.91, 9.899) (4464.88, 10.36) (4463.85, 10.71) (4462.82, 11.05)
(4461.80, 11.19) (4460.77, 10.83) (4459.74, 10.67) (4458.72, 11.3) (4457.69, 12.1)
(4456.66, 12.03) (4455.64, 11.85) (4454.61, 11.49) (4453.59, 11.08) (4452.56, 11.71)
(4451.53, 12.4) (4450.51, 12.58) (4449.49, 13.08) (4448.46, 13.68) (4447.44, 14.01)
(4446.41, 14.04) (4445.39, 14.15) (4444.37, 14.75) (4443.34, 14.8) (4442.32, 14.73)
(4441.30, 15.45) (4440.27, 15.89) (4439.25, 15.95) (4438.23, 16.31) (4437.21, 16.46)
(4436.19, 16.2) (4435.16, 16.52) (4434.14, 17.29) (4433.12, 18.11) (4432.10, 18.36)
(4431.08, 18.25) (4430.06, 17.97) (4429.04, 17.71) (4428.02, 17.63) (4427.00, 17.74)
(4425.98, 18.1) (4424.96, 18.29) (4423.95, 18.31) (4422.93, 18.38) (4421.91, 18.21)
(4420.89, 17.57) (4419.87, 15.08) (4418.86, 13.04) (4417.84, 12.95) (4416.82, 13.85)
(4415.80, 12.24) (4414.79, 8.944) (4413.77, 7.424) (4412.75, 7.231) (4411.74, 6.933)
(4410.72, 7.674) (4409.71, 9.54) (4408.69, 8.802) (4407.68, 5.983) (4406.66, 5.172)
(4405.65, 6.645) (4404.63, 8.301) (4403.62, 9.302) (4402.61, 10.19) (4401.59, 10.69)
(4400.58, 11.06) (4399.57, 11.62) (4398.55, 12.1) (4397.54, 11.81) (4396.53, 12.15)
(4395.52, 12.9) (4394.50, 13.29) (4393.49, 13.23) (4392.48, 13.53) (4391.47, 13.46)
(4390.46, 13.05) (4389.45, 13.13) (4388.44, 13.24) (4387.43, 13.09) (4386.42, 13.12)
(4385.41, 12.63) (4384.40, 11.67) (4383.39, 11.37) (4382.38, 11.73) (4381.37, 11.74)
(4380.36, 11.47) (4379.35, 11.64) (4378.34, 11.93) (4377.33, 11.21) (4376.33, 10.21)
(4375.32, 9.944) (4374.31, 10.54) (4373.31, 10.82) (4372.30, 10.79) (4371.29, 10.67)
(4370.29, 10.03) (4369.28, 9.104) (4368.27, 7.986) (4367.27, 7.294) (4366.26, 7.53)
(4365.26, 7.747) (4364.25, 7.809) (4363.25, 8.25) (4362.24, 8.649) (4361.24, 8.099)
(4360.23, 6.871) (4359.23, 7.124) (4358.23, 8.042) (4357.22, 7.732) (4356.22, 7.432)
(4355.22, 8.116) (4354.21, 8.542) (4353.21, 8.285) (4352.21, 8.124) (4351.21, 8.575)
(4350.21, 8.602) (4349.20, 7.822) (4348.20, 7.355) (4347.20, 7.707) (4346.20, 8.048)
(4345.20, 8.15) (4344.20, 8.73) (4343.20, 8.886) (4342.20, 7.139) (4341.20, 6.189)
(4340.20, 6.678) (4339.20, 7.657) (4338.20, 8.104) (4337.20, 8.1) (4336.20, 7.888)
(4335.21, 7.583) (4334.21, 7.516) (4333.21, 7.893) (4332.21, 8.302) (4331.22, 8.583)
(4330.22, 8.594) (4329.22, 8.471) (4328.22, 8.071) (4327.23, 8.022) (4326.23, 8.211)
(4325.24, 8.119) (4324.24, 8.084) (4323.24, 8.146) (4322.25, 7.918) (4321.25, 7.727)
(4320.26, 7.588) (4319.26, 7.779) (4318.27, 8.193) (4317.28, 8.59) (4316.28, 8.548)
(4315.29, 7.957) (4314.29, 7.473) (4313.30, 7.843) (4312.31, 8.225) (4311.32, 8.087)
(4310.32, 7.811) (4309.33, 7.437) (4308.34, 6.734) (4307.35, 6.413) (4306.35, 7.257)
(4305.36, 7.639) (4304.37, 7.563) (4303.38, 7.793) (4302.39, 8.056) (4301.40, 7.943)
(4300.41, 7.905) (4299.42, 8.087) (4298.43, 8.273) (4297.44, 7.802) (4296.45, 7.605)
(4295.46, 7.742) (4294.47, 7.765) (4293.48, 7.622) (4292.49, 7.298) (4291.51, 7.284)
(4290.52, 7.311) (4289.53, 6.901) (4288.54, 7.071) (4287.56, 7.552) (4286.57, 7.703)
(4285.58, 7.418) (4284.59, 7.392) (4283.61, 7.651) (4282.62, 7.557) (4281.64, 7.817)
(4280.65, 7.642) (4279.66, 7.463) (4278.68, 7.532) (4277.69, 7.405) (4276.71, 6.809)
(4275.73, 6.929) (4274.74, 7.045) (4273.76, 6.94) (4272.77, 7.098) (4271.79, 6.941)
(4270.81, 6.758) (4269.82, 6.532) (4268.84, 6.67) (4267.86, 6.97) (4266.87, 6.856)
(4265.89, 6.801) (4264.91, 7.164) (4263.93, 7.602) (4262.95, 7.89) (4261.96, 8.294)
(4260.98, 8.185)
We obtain -1.3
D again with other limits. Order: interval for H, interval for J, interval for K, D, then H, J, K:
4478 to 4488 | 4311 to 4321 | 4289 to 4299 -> -1.3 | 9.053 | 8.548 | 7.802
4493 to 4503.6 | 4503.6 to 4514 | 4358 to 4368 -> -0.9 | 8.121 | 7.787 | 8.25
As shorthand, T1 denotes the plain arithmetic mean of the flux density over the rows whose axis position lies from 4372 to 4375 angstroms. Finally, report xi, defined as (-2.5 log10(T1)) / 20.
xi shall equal -0.129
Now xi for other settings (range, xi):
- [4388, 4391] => -0.140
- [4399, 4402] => -0.131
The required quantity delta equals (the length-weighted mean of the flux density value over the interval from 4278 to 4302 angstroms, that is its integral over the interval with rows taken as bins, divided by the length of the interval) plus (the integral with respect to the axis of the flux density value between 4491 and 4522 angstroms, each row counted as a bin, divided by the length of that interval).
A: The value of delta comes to 15.3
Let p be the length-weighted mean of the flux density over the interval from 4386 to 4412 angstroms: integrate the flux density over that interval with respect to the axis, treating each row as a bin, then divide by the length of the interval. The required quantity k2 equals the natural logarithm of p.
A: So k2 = 2.38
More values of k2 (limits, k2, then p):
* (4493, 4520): 2.04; 7.7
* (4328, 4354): 2.08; 8.0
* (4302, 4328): 2.06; 7.8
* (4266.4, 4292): 1.97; 7.2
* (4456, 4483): 2.29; 9.9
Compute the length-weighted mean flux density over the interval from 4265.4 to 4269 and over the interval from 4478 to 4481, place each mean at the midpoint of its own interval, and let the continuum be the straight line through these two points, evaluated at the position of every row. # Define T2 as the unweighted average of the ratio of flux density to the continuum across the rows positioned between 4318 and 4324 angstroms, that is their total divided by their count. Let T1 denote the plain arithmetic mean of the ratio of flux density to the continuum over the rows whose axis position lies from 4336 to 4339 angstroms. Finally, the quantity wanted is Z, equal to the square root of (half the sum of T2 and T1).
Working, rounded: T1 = 1.1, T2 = 1.07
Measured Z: 1.03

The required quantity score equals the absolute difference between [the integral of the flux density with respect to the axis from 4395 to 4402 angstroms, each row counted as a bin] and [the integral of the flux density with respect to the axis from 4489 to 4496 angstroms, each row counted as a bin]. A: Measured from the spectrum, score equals 26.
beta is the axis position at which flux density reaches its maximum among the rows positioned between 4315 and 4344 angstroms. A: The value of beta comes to 4343.20 angstroms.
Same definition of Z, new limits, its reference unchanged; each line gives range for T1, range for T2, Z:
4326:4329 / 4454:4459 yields 1.10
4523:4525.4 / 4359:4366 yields 0.94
